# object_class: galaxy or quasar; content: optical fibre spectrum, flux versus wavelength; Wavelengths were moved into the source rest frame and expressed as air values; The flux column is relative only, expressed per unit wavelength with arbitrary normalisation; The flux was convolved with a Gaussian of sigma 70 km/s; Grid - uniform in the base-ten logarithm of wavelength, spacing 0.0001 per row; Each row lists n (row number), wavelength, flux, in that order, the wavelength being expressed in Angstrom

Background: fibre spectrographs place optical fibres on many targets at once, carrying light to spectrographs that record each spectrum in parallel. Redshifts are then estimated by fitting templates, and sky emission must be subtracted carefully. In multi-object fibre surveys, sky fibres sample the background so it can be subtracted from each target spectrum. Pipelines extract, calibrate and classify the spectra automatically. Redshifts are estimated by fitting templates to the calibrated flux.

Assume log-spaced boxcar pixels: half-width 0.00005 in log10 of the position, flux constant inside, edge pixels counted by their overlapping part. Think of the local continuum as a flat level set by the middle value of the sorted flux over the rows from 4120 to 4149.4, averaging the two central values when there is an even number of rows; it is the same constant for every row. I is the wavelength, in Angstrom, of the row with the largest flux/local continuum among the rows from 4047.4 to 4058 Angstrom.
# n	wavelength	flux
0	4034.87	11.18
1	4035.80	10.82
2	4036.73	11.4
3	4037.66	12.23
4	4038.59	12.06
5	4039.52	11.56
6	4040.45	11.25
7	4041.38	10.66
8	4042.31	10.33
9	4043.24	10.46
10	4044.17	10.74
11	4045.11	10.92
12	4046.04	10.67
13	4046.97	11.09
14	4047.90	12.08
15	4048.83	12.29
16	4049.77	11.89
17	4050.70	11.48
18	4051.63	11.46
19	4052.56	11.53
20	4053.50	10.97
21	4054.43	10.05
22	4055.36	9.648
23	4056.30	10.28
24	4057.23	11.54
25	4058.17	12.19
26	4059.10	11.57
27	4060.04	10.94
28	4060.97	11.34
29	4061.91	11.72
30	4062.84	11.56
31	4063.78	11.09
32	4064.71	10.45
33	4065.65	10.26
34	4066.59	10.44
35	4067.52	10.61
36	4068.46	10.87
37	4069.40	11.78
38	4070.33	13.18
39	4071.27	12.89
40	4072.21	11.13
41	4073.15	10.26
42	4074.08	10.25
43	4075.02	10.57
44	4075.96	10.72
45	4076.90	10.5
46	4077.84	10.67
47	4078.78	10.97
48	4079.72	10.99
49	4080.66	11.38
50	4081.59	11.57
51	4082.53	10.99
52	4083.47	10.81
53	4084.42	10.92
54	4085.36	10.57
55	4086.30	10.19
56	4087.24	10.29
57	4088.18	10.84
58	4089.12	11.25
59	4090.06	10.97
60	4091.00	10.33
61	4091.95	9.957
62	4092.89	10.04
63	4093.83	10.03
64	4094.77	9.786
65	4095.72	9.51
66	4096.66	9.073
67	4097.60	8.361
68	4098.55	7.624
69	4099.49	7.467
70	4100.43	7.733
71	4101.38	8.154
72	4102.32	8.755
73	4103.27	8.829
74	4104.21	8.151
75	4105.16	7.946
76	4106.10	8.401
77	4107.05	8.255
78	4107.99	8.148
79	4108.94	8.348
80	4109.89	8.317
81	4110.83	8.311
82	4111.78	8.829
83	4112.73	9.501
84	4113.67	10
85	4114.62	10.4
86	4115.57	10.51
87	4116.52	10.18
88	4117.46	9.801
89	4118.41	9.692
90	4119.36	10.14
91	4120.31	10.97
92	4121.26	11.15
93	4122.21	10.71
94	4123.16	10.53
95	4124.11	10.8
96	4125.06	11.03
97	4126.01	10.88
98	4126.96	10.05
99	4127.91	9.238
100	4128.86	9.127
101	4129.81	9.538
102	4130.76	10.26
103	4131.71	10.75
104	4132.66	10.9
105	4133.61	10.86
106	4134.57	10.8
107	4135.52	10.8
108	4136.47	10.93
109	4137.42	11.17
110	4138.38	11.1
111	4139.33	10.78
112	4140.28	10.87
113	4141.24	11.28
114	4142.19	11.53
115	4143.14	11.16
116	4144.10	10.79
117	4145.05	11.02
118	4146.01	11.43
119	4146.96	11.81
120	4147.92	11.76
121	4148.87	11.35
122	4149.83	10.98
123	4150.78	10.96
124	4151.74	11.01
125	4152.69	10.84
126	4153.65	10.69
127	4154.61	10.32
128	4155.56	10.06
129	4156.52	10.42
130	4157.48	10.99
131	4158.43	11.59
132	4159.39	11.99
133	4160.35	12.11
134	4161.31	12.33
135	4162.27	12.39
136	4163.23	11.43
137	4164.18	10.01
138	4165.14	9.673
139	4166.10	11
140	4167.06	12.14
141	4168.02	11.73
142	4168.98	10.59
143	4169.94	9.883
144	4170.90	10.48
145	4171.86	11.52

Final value 4048.83 Angstrom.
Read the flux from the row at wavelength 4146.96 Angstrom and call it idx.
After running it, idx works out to 11.81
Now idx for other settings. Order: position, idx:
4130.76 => 10.26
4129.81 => 9.538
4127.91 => 9.238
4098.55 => 7.624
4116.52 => 10.18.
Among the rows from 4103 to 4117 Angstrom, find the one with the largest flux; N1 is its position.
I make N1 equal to 4115.57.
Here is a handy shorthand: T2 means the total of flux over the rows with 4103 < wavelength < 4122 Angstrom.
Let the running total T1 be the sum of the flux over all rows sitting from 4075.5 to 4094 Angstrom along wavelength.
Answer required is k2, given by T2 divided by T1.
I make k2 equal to 0.87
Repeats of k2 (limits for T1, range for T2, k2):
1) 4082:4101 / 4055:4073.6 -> 1.14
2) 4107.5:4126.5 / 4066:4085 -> 1.12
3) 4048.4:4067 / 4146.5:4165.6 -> 1.00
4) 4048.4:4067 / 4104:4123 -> 0.84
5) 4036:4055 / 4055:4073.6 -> 0.99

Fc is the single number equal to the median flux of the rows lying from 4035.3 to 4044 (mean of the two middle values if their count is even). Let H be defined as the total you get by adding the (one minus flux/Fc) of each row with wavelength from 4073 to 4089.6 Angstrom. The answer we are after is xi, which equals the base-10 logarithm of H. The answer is -0.1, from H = 0.8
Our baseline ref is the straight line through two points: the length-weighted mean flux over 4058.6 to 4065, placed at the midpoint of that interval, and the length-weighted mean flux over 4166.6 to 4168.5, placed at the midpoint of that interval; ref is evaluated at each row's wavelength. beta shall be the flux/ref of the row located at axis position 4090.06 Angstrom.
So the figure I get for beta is 0.96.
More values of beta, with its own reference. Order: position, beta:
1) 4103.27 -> 0.77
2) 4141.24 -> 0.96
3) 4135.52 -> 0.92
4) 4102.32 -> 0.76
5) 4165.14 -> 0.81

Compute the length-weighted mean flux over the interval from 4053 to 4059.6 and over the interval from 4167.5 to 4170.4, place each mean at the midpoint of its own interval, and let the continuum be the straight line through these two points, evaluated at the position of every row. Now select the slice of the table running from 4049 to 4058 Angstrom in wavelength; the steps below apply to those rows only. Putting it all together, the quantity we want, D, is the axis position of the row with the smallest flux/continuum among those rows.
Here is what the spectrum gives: 4055.36 Angstrom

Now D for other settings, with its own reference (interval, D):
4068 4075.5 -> 4074.08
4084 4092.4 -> 4091.95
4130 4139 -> 4130.76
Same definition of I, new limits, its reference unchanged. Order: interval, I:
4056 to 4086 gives 4070.33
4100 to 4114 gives 4113.67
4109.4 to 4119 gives 4115.57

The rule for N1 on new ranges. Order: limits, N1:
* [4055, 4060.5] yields 4058.17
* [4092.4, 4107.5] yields 4092.89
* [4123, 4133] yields 4125.06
